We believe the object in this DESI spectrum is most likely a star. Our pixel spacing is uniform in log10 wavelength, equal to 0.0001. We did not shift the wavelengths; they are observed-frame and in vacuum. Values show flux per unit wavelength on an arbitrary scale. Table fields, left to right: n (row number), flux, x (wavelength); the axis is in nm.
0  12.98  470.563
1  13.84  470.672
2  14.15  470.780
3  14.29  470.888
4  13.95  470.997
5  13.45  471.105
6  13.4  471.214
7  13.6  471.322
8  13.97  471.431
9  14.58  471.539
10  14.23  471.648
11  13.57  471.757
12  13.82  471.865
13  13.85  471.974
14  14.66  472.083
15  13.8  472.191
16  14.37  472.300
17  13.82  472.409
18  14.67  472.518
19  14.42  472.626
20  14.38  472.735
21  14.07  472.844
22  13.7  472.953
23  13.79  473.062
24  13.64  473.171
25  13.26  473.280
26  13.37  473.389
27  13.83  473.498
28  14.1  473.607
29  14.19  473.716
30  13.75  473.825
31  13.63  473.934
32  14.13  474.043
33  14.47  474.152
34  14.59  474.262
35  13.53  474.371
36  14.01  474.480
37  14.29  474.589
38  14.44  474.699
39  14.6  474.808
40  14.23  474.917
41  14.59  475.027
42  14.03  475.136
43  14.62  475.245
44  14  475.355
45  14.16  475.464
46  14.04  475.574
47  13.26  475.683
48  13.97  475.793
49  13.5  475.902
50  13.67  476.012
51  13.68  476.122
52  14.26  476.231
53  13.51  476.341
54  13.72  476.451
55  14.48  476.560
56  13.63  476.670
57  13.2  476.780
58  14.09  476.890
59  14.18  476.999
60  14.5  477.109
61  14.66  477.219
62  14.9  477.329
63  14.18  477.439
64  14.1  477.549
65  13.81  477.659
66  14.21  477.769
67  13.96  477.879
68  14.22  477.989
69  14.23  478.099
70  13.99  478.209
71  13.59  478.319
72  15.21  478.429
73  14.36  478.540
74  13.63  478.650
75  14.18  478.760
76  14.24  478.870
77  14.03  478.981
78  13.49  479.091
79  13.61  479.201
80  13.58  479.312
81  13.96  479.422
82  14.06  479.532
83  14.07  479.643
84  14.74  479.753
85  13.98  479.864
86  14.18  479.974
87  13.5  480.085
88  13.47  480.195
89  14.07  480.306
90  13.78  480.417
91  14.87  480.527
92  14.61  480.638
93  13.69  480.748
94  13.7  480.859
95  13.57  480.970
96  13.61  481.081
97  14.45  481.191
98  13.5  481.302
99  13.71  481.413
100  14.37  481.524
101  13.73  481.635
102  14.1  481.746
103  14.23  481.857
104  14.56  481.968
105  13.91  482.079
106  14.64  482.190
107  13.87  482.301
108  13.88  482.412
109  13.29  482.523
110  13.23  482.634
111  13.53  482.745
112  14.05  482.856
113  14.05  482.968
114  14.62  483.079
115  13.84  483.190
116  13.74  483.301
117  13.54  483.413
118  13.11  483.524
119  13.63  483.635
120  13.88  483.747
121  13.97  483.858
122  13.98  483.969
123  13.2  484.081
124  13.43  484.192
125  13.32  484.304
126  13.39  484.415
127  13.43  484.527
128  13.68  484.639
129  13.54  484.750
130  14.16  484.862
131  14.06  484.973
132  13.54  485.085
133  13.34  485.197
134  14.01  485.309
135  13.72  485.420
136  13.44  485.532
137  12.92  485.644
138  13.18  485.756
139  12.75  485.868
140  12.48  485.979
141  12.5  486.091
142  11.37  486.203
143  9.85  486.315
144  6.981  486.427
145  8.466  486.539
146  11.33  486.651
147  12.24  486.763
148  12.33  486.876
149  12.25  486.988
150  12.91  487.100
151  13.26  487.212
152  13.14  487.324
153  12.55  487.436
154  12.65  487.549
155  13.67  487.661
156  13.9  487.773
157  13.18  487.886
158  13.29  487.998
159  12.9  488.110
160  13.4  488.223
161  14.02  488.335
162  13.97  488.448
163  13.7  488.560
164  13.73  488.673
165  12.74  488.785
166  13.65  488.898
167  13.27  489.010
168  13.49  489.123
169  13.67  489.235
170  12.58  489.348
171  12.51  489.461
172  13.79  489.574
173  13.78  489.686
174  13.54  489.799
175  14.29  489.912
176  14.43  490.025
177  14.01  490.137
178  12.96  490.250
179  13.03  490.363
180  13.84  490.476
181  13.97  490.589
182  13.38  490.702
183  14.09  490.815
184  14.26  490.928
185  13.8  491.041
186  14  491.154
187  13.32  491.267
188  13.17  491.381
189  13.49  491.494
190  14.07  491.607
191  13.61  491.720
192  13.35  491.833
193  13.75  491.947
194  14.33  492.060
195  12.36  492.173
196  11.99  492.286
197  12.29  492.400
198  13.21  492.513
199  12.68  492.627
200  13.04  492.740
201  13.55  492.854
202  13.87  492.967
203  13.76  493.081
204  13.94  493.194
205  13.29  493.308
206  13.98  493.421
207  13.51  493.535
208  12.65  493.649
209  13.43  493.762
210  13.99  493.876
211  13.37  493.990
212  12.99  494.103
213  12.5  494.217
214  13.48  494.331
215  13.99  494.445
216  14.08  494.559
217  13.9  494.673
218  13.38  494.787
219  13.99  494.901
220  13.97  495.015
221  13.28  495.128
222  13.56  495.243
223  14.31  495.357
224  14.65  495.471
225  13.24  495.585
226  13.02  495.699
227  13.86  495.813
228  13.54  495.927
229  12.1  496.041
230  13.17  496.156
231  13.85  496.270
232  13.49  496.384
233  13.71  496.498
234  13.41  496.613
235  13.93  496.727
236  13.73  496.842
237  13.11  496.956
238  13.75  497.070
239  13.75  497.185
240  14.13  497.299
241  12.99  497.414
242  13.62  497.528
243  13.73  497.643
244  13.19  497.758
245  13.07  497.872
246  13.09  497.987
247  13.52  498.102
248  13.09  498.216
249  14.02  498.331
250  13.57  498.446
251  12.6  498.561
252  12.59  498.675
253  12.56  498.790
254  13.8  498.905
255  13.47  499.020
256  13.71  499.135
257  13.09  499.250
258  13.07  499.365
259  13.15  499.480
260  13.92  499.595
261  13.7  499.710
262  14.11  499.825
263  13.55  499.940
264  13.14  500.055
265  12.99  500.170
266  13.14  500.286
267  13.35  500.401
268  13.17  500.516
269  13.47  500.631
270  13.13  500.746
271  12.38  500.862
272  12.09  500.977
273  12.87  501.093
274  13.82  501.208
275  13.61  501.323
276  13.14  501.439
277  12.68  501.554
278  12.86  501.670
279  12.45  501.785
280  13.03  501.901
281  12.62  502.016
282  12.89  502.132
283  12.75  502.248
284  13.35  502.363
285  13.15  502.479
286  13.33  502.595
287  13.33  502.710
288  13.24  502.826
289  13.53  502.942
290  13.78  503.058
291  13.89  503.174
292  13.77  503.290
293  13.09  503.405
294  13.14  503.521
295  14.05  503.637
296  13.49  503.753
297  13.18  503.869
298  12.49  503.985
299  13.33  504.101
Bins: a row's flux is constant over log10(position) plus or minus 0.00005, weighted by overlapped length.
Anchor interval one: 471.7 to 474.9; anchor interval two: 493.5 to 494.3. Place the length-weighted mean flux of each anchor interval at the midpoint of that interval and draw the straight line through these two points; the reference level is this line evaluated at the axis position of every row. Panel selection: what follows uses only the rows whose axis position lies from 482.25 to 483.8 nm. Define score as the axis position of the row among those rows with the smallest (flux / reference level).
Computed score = 483.524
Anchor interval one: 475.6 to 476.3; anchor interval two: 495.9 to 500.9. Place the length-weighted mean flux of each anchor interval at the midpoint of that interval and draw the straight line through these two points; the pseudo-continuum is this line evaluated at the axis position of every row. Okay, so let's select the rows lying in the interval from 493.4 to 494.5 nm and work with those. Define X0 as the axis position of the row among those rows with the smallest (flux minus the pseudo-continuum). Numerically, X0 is 494.217 nm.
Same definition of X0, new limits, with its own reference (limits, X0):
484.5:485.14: 484.527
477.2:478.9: 478.319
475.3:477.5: 476.780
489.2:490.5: 489.461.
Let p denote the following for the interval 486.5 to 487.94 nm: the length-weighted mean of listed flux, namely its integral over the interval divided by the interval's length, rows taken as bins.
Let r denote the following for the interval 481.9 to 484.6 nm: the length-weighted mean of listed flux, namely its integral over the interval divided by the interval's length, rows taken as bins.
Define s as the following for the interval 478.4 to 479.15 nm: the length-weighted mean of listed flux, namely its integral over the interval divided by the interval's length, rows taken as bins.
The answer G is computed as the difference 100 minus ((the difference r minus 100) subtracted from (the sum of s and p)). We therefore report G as -12.9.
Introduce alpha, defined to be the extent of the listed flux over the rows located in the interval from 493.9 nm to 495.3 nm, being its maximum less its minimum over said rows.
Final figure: 1.6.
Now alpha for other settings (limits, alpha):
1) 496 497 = 1.8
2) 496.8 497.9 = 1.1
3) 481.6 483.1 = 1.4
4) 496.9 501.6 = 2.0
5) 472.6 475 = 1.3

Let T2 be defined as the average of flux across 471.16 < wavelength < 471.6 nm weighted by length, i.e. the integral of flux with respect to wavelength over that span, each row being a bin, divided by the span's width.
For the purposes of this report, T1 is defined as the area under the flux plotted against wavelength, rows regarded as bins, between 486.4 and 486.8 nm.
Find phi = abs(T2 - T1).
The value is 10.0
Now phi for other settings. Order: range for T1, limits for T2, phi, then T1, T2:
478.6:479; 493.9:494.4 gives 7.6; 5.6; 13.2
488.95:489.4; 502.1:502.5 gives 7.1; 6.0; 13.0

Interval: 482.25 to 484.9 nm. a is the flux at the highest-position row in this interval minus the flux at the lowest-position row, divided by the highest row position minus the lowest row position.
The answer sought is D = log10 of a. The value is -0.95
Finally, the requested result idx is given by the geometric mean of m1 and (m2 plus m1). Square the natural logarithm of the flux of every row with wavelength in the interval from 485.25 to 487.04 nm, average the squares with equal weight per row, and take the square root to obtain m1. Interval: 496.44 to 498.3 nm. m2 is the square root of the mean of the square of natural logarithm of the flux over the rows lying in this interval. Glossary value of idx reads 3.534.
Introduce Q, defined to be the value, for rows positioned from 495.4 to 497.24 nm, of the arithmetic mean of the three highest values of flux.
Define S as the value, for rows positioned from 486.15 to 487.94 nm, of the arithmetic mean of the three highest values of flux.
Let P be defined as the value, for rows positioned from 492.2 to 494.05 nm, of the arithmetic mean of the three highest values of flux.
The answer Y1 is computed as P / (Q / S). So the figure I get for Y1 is 13.4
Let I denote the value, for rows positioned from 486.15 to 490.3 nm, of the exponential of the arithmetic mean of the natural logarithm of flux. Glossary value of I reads 12.7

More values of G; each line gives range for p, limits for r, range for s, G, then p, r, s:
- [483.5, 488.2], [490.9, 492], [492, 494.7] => -12.5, 12.8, 13.66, 13.3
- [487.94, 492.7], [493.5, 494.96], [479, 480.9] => -14.0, 13.5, 13.48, 14.0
